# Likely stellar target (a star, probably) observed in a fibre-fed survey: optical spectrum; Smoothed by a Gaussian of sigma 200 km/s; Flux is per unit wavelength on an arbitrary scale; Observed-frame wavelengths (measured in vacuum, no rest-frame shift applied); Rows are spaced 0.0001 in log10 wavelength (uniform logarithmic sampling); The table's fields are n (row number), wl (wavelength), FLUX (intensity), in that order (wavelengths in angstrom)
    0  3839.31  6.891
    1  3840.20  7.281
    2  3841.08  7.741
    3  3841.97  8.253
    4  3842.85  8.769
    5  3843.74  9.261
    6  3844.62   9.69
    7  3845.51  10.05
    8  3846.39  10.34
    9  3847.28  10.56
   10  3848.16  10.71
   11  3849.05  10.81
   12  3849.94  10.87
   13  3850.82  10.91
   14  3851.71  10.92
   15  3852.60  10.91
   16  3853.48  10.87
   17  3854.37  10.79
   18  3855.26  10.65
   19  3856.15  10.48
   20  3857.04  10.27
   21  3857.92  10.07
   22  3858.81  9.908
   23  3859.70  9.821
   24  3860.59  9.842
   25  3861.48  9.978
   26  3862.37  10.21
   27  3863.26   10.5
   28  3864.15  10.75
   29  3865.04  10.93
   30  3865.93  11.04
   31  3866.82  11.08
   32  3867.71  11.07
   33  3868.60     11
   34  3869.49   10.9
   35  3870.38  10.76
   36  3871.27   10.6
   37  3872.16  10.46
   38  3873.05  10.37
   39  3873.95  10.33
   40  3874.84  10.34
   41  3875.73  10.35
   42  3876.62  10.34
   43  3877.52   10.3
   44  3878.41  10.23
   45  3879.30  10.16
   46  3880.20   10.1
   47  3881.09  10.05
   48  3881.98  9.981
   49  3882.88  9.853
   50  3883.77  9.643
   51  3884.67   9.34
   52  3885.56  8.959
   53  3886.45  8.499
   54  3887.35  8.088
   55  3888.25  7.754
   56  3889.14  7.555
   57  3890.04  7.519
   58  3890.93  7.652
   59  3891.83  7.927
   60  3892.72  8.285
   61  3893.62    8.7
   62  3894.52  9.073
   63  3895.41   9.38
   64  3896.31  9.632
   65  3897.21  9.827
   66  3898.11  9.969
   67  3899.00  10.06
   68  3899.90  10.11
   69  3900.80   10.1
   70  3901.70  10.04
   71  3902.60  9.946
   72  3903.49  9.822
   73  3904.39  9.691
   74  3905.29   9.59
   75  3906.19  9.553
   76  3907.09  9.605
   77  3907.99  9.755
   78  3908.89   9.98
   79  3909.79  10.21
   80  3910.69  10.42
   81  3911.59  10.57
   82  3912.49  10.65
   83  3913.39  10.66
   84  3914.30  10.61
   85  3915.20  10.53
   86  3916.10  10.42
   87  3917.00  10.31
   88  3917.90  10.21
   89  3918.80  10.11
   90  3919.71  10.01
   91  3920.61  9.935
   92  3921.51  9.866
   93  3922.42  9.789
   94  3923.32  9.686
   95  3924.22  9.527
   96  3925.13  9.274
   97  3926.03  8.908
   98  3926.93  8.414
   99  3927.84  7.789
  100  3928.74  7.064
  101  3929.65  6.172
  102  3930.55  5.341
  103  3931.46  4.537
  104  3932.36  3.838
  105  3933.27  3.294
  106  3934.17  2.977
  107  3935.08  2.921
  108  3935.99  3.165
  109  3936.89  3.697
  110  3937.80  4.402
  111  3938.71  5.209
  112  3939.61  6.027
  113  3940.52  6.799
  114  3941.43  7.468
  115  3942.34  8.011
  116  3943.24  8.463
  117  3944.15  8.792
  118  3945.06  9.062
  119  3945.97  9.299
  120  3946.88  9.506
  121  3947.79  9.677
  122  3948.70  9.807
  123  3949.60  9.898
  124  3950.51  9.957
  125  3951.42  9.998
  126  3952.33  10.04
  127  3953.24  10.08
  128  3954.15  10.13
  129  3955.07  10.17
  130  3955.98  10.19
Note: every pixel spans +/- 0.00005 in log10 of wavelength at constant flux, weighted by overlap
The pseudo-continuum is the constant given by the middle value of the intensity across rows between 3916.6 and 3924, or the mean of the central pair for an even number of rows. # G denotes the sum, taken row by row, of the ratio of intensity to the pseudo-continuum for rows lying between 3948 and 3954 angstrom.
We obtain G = 6.0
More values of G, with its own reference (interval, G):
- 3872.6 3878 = 6.2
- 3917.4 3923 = 6.0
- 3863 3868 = 6.6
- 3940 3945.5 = 4.9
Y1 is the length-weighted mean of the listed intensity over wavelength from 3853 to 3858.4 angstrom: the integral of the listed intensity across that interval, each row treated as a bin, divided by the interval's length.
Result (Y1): 10.5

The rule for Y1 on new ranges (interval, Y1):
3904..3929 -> 9.8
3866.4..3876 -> 10.7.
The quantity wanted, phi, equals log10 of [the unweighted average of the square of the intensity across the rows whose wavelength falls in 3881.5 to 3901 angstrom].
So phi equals 1.91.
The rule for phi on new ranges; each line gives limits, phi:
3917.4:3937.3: 1.77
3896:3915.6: 2.01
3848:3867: 2.05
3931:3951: 1.71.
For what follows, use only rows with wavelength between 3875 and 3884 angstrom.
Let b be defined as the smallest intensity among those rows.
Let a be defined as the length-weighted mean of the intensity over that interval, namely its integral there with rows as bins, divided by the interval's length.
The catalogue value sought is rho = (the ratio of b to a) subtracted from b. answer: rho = 8.7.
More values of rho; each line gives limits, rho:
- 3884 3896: 6.6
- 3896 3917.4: 8.6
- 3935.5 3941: 2.5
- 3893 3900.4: 7.8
